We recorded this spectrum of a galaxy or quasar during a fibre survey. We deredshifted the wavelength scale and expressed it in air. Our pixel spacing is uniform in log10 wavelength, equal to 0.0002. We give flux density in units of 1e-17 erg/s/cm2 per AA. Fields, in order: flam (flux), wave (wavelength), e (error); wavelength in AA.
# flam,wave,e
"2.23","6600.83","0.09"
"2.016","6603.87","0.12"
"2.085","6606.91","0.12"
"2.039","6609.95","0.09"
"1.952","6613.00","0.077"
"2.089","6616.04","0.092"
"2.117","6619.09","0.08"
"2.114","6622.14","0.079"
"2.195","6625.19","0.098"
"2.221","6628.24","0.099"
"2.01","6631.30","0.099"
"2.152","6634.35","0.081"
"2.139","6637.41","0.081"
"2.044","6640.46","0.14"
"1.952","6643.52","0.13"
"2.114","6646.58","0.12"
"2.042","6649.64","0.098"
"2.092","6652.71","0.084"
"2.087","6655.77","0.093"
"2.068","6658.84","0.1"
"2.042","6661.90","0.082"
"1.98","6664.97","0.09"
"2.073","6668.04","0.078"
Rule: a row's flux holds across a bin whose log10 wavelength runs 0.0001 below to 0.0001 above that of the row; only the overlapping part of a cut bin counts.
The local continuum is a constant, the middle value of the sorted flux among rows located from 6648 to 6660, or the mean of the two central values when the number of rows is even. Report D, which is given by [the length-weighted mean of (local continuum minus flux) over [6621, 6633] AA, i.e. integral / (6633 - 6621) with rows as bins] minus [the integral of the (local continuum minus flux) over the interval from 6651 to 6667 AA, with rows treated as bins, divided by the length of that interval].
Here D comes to -0.082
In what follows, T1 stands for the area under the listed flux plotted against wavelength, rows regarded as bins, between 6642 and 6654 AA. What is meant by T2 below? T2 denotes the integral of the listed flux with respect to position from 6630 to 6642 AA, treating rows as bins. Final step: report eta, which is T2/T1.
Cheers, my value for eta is 1.02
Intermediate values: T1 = 24.6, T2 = 25.1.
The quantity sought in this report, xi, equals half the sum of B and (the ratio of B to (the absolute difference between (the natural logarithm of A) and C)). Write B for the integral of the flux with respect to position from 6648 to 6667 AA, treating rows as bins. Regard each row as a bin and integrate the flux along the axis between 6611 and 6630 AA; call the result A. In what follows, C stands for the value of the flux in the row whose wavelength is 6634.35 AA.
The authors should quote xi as 32.2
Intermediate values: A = 40.1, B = 39.0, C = 2.152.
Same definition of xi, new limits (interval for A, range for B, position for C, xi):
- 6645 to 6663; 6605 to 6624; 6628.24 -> 33.7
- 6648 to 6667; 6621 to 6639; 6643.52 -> 30.5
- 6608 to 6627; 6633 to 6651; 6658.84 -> 30.2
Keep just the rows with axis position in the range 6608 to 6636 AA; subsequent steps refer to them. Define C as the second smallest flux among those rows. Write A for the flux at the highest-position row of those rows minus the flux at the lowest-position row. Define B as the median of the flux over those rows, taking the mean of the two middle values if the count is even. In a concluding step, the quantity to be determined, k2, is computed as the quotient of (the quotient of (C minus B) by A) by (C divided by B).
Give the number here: -1.0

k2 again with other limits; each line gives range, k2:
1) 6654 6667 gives 0.1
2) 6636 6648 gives 1.4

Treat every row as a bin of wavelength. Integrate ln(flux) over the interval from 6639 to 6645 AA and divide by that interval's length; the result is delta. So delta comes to 0.692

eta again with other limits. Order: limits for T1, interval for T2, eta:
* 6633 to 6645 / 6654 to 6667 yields 1.07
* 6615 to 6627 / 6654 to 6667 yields 1.04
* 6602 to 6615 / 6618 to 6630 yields 0.98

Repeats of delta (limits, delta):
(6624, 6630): 0.788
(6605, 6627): 0.734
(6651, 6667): 0.720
